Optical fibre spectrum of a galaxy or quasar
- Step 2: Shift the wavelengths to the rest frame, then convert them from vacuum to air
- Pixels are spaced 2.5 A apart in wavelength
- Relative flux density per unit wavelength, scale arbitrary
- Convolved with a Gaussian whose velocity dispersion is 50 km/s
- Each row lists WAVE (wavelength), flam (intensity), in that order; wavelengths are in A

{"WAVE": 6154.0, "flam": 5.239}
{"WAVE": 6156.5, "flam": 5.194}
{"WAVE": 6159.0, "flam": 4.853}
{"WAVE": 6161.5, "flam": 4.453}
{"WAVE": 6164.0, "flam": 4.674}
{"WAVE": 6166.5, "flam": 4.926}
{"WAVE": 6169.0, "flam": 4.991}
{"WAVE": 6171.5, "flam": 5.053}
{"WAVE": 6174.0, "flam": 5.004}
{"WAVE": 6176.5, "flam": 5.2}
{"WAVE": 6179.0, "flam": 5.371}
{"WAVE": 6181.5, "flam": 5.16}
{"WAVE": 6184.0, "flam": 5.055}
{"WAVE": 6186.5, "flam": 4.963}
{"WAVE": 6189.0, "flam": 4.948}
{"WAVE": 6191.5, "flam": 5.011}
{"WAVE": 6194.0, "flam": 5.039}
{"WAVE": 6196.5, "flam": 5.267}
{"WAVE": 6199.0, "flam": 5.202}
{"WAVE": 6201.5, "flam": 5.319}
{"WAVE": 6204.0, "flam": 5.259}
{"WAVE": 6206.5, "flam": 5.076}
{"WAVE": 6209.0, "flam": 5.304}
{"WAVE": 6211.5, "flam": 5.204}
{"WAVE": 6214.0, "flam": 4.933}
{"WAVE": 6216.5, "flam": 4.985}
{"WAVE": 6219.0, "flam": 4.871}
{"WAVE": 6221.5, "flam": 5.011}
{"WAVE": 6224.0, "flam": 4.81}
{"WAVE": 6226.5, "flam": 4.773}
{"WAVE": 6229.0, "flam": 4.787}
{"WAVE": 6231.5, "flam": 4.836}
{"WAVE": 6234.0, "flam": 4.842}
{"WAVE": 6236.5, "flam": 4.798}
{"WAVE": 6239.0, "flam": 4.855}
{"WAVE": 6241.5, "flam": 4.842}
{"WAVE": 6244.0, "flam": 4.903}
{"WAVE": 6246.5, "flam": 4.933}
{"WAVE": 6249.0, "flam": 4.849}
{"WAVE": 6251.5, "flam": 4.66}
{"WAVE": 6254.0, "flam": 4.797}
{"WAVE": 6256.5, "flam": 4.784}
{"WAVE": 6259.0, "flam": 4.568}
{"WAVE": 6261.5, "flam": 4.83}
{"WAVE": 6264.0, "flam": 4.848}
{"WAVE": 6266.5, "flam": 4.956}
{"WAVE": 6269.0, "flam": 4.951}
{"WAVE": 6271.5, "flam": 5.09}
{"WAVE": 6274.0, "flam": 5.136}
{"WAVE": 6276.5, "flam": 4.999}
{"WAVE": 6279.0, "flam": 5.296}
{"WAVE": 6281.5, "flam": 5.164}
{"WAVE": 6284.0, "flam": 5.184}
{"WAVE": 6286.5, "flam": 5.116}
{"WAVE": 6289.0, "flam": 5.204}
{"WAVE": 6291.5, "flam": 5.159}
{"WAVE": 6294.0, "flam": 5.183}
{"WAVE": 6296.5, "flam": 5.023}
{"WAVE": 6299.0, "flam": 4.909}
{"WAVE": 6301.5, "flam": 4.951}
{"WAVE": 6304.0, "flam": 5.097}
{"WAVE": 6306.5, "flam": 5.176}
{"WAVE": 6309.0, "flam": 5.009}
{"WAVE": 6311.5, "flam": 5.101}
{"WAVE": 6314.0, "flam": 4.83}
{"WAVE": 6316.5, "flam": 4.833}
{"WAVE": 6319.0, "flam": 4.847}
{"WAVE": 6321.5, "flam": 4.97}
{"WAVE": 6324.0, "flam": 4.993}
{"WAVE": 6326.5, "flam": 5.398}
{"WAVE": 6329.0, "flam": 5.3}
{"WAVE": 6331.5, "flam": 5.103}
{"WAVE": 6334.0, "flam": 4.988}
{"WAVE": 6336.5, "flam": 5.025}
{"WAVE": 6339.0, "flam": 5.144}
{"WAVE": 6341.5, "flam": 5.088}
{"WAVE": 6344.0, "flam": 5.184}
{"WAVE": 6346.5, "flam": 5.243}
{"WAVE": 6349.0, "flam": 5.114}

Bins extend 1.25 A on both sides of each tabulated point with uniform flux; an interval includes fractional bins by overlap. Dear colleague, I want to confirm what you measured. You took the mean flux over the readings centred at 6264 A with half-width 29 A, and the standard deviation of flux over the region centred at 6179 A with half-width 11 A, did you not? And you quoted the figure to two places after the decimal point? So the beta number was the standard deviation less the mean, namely -4.82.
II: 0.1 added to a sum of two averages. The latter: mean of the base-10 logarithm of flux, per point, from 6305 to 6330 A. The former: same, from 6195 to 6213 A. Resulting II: 1.52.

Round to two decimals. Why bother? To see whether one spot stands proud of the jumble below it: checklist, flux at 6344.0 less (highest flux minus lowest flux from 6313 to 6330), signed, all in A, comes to 4.62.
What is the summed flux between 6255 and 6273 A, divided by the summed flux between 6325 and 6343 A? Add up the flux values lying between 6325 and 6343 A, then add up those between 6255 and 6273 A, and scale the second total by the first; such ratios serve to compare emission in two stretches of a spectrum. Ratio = 0.94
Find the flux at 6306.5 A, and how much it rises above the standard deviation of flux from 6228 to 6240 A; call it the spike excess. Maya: 5.15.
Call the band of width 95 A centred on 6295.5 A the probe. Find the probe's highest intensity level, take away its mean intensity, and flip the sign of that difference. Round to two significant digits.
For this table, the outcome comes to -0.38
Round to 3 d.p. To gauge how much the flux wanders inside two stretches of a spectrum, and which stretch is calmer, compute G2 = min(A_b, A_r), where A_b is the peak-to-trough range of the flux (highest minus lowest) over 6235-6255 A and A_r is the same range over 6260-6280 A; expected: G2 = 0.273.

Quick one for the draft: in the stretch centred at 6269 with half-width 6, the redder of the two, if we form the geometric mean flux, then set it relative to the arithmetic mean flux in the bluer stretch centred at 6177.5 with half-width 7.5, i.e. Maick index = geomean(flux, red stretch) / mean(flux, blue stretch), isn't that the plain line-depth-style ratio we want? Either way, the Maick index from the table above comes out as 0.97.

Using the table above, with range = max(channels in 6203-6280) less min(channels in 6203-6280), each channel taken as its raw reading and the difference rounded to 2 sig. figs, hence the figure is 0.74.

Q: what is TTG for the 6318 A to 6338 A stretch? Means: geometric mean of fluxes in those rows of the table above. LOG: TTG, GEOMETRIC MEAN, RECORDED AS 5.08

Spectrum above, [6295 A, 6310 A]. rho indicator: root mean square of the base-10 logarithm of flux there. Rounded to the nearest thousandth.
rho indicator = 0.701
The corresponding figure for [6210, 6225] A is 0.696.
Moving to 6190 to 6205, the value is 0.715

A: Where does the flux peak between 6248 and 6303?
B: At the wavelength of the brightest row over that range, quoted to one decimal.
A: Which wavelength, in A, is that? 6279.0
